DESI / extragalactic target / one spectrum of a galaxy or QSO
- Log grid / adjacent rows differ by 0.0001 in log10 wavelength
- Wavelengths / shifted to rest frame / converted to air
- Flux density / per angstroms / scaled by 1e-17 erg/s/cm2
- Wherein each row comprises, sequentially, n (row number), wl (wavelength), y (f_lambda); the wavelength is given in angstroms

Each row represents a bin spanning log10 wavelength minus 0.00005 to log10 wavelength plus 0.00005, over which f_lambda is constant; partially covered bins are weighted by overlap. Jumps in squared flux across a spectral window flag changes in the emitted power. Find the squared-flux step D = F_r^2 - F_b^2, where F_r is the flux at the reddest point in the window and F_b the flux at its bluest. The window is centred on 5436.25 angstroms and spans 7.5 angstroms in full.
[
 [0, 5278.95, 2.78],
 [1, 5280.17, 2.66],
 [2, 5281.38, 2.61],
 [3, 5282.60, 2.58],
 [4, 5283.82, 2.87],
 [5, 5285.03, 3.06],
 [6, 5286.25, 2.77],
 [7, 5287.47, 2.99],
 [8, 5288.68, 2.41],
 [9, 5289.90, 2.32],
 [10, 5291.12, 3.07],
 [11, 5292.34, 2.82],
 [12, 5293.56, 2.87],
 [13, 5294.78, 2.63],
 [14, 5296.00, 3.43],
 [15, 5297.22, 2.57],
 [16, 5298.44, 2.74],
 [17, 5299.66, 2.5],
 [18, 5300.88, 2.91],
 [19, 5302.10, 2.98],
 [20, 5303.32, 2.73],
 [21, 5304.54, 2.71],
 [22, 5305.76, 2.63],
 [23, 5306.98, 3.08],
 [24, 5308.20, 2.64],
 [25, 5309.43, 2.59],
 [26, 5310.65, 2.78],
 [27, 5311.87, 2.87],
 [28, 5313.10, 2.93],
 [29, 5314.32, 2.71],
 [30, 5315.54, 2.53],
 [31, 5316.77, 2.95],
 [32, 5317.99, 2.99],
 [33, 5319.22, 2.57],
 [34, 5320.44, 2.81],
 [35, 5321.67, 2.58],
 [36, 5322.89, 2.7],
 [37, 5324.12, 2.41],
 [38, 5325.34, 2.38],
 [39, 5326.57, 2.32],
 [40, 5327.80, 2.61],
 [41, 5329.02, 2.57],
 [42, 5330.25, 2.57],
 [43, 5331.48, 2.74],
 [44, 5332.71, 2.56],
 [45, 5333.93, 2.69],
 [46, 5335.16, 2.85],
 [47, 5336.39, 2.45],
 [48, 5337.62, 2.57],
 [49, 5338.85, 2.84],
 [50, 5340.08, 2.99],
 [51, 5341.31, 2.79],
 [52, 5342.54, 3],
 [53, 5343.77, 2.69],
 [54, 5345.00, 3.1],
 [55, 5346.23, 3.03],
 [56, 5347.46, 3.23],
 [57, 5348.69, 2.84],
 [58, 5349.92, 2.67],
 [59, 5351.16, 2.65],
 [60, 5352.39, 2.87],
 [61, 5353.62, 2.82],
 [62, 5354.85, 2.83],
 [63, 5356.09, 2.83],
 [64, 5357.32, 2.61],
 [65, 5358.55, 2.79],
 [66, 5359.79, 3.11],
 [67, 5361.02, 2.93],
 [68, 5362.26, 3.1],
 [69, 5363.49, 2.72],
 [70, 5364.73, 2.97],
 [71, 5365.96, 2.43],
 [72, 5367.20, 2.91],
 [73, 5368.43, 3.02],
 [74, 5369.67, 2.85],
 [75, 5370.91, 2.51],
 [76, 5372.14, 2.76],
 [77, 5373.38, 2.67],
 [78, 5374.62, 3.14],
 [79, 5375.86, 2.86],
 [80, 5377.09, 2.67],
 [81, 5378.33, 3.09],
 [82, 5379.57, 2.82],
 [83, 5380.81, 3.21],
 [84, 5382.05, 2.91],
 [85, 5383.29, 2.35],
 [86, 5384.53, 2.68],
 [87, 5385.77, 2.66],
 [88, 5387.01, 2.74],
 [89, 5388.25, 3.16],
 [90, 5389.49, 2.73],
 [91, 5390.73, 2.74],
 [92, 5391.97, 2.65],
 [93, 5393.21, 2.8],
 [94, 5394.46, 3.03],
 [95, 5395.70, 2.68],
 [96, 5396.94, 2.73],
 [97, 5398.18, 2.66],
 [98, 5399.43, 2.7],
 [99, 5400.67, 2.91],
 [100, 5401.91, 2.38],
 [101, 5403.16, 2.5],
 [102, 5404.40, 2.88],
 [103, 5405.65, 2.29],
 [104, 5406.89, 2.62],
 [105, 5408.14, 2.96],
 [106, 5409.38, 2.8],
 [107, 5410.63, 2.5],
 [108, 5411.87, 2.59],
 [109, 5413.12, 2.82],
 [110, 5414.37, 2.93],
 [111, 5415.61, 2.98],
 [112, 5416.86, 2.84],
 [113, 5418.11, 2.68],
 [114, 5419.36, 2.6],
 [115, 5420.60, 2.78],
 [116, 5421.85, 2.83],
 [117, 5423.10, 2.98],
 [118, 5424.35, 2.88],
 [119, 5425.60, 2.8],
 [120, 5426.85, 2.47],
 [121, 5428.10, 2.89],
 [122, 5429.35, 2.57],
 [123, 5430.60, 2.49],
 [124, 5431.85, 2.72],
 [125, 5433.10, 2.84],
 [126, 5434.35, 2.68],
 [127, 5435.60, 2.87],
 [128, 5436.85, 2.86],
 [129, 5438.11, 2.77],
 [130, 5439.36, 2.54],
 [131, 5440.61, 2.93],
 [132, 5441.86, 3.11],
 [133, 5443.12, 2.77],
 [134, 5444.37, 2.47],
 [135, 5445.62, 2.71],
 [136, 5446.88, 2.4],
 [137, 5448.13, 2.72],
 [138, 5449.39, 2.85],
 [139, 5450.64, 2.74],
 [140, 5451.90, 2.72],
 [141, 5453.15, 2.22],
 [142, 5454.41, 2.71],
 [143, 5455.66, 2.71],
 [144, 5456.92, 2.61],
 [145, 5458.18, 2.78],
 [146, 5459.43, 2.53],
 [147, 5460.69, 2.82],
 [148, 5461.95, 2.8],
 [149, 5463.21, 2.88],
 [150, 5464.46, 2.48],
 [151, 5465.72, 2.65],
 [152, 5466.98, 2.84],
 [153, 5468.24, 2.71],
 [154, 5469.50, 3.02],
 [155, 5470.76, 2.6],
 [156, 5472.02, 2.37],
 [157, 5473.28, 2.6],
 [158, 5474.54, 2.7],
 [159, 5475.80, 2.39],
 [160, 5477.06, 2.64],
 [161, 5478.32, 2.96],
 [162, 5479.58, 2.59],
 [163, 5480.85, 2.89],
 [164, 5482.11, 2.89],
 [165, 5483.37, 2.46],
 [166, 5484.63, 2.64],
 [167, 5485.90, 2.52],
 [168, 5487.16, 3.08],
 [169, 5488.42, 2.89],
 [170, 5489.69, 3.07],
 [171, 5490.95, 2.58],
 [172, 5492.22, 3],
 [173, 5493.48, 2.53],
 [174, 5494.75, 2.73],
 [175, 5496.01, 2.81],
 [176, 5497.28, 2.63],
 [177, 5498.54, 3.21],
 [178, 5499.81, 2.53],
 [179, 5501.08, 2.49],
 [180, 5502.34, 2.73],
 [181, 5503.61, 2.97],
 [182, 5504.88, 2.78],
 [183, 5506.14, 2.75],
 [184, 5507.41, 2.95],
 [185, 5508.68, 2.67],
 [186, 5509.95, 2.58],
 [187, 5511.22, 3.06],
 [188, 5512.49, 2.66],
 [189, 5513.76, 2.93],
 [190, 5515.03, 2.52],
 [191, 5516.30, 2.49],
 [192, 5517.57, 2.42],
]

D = -2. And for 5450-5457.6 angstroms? -1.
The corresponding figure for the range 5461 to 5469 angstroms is 0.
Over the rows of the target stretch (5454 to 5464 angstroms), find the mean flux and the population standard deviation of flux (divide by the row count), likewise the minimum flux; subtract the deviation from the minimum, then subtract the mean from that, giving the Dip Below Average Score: -0.31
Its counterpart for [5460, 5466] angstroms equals -0.39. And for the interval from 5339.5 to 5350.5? -0.44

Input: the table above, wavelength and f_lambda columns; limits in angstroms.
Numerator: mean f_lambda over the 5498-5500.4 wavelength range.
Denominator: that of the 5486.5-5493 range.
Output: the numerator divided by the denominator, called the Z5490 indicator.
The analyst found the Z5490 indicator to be 0.98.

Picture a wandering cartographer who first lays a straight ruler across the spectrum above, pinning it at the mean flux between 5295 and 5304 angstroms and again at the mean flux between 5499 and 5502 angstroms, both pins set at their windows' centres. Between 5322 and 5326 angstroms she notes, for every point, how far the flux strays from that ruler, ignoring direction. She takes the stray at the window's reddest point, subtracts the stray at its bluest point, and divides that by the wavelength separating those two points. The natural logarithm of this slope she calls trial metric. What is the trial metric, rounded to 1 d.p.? -2.0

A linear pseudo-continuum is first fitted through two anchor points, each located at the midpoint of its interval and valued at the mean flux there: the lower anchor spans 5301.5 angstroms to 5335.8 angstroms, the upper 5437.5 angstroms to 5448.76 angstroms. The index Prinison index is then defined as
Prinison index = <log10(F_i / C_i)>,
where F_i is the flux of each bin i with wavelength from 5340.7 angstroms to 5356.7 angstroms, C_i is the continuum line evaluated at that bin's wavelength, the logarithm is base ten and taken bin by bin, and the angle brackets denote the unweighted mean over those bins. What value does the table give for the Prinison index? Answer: 0.026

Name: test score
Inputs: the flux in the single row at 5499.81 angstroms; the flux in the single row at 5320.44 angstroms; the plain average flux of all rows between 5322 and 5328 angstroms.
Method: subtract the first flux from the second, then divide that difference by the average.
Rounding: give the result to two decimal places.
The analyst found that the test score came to 0.11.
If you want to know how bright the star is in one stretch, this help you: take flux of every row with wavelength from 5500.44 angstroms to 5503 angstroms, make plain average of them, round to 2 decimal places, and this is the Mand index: 2.61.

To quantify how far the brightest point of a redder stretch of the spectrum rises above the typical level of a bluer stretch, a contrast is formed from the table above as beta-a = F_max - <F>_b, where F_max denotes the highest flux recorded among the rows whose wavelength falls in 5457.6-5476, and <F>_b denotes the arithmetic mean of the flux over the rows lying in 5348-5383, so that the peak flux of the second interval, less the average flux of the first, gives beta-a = 0.2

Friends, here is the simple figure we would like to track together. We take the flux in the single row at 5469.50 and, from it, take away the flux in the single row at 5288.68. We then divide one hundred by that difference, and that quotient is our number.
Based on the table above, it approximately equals 164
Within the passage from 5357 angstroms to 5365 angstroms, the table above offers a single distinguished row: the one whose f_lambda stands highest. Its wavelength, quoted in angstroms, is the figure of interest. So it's 5359.79 angstroms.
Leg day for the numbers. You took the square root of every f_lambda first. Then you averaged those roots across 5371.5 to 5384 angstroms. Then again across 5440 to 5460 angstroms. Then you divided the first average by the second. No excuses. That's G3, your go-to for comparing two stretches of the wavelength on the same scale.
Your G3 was 1.029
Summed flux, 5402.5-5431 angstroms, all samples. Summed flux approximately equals 63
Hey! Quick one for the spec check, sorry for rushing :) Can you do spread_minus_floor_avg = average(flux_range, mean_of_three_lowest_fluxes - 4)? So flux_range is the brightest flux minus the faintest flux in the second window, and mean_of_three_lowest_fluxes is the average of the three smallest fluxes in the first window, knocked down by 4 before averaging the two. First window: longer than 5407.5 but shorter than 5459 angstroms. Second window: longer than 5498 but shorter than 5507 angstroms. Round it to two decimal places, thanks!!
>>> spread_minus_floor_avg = -0.46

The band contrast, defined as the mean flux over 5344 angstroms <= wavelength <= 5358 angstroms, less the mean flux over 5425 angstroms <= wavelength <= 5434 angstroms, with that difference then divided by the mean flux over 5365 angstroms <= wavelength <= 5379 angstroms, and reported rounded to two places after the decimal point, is 0.06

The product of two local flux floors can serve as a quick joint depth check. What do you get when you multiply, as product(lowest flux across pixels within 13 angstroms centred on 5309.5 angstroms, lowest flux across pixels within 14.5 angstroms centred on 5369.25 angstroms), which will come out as 6.1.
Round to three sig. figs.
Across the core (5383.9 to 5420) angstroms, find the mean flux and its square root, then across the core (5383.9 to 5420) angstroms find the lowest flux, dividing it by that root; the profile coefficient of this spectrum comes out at 1.39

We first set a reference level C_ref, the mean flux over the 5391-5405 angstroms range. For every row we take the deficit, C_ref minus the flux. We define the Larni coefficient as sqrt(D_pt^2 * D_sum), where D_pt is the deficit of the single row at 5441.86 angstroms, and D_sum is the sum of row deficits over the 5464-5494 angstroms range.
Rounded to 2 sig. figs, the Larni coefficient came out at 0.17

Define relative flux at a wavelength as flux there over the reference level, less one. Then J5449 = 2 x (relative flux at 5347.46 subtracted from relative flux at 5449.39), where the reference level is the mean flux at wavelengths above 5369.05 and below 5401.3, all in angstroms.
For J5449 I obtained -0.3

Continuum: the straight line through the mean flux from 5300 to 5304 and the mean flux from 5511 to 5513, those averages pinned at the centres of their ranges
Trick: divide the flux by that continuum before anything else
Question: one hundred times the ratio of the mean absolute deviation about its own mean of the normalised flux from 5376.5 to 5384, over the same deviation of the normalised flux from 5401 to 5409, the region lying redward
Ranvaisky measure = 106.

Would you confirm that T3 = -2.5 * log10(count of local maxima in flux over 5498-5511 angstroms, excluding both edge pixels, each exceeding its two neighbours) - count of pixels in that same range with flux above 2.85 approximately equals -3.8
